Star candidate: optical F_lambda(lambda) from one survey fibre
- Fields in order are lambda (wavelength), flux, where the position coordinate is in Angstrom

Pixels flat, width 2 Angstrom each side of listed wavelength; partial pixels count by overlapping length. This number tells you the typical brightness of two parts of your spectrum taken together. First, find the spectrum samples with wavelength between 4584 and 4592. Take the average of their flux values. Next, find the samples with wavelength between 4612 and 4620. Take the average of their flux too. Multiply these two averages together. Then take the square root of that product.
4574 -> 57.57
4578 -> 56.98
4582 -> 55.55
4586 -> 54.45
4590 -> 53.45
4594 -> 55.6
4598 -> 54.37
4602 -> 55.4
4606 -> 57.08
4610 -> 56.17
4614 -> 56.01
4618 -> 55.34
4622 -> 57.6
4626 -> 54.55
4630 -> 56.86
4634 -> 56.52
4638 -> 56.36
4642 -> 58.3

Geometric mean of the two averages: 54.81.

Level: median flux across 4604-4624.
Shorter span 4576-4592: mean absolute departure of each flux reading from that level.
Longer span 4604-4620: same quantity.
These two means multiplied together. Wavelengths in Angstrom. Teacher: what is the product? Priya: 0.70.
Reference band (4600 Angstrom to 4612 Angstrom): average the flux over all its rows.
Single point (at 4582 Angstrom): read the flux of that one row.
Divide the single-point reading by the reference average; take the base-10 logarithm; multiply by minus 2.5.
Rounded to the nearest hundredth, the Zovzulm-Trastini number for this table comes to 0.01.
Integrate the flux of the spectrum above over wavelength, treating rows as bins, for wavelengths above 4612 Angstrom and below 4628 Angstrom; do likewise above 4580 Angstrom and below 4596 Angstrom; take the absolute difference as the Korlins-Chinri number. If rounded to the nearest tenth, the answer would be 17.8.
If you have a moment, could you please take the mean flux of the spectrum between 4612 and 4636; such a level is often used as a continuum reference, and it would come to 56.1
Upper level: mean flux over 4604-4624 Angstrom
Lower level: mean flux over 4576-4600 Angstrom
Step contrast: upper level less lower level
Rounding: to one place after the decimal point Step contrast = 1.4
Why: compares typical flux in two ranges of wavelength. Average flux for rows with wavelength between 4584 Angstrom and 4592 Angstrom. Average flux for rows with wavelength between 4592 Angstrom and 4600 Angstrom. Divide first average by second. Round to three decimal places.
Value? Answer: 0.981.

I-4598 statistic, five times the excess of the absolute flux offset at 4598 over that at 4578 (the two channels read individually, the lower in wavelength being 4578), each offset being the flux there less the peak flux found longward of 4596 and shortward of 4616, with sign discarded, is 13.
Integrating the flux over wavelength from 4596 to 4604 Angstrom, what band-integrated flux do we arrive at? 439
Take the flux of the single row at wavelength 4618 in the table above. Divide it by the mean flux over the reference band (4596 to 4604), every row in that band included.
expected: 1.01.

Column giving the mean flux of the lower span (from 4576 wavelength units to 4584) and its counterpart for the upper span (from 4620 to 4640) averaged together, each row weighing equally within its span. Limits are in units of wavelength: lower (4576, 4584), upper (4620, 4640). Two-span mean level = 56.3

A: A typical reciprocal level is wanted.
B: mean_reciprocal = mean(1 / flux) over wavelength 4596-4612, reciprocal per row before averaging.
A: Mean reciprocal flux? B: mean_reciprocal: 0.0179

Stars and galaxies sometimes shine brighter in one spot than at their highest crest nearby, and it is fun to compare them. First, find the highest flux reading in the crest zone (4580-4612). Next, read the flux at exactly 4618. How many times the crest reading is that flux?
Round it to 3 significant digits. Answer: 0.970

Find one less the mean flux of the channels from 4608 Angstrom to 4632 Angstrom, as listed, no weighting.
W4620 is -55.1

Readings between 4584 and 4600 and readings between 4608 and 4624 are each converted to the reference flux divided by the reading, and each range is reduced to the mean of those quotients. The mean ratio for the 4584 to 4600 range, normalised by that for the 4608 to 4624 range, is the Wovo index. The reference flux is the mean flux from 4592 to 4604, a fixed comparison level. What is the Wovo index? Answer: 1.03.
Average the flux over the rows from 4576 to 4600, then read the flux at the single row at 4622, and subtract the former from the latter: 2.5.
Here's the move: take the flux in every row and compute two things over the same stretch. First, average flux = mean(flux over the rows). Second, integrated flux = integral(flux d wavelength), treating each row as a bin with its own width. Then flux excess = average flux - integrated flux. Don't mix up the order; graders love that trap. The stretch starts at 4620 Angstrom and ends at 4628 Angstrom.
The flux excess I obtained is -393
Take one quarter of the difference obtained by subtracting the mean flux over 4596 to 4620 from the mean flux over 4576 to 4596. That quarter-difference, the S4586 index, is -0.13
